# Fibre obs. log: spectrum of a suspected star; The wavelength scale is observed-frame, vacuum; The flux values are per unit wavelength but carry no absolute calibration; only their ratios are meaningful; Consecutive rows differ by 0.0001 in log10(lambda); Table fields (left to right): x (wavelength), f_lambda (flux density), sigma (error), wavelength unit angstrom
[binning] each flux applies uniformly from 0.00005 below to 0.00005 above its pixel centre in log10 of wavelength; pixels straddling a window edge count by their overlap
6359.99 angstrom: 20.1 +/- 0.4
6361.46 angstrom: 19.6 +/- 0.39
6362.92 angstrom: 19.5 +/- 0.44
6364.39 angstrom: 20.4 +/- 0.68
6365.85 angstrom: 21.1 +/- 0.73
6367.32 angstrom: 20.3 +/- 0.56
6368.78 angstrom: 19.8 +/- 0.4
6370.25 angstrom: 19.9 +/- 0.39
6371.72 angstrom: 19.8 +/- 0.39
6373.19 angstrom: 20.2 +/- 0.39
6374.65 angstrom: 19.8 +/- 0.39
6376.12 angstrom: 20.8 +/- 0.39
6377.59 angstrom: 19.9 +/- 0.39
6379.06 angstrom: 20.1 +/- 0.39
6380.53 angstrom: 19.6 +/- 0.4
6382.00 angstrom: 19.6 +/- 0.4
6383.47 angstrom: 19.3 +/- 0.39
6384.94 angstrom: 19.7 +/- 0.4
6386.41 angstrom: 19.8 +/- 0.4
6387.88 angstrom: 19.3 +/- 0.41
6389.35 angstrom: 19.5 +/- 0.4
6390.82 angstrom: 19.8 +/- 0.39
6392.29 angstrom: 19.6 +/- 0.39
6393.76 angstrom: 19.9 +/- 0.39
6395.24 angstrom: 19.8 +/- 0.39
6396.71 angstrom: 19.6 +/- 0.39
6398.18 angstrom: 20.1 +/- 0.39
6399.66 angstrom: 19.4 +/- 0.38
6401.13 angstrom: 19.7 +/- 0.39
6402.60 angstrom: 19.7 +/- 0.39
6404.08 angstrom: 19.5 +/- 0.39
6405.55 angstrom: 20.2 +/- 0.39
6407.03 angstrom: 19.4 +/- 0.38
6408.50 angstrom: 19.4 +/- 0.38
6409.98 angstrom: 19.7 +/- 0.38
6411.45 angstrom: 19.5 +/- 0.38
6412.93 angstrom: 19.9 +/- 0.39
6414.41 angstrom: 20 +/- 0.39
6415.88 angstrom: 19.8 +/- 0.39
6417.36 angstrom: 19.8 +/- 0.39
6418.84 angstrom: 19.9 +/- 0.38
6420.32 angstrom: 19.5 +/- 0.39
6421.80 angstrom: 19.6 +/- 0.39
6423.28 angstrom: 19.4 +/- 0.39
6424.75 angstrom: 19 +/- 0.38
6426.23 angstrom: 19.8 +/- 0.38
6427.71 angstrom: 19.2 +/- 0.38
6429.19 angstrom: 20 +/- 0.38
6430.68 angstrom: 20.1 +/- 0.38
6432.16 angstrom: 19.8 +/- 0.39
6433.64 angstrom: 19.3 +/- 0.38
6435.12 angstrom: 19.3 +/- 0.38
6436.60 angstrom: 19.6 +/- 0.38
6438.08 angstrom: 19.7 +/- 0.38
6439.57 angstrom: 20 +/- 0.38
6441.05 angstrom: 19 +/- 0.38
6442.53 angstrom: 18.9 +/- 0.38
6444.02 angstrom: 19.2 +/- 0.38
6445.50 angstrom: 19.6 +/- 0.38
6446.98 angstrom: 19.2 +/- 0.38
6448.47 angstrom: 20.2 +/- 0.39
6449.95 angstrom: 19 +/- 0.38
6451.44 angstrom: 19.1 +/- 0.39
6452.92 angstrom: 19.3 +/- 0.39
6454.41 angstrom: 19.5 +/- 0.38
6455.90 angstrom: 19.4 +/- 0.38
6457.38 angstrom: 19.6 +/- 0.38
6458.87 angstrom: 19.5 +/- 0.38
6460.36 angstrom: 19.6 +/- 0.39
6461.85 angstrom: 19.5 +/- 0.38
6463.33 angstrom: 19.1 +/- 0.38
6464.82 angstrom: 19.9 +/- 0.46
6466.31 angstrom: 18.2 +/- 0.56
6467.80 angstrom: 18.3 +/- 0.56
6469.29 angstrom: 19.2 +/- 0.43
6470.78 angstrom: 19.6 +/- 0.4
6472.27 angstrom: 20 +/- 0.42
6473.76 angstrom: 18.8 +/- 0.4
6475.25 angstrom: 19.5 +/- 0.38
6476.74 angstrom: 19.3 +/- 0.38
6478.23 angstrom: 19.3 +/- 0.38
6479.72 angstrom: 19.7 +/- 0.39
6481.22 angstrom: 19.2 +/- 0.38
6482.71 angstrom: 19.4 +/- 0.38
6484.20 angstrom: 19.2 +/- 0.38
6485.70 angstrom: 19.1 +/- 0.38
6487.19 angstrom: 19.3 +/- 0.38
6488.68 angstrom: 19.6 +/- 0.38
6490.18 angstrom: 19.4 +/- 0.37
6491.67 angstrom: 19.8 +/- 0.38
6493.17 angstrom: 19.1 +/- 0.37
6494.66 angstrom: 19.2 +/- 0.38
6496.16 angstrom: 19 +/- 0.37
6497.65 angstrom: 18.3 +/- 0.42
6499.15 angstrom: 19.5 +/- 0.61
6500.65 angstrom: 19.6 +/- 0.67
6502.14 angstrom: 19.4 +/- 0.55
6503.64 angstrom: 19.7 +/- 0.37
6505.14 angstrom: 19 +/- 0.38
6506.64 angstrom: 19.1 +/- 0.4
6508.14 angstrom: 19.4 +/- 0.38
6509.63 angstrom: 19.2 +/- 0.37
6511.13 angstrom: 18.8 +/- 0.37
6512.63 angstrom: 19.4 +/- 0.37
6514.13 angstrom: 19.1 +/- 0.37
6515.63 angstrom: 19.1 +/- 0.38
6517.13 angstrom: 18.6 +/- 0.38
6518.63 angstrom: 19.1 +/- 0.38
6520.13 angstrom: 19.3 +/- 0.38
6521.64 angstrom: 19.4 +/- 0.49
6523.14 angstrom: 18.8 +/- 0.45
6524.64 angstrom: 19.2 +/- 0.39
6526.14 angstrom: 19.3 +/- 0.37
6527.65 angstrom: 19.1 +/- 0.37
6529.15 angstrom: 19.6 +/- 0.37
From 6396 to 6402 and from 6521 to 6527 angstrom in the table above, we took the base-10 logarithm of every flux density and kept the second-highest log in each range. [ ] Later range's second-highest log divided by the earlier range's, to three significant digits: 0.993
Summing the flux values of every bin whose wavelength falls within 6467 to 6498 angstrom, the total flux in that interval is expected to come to 404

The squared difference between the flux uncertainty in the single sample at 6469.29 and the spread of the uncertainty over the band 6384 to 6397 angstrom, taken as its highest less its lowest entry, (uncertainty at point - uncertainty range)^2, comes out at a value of 0.168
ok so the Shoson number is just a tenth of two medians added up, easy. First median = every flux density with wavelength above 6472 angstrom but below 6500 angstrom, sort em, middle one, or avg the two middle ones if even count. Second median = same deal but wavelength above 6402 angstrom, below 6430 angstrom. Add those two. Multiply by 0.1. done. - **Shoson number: 3.90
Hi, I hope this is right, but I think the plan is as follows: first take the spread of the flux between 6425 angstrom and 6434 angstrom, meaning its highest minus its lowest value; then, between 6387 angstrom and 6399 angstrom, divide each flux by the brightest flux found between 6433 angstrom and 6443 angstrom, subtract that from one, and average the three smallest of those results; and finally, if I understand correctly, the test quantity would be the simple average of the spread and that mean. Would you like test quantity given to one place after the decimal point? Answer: 0.5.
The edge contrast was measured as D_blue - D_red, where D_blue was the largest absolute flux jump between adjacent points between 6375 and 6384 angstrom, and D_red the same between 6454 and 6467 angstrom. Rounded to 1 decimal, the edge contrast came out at -0.8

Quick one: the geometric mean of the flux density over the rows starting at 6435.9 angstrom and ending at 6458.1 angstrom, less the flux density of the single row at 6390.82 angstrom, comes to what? -0.4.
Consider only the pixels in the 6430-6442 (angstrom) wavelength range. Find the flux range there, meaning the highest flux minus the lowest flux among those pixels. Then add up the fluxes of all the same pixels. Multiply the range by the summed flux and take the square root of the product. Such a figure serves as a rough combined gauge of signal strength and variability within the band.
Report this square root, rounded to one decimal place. 13.1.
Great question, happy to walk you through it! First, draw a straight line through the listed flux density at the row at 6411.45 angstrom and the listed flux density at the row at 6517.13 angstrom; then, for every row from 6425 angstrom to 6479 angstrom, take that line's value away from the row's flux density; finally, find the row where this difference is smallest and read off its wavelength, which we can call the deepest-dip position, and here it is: 6466.31 angstrom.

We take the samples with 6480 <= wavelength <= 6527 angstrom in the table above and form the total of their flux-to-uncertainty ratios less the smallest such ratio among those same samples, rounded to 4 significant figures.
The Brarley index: 1465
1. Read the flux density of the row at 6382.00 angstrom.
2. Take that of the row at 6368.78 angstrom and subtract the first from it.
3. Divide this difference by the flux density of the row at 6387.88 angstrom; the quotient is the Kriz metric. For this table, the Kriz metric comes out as 0.010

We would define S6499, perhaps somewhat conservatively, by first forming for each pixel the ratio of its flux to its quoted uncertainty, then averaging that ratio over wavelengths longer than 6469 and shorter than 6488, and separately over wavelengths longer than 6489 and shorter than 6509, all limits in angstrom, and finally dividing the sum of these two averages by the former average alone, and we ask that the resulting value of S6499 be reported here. 1.93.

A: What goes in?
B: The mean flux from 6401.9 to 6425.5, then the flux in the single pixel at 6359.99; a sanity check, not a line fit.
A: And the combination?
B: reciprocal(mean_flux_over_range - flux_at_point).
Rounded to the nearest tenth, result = -2.2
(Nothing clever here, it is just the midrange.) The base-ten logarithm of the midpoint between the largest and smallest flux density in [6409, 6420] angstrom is 1.30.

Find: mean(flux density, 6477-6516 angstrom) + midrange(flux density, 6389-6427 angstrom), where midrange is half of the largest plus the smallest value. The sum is 38.9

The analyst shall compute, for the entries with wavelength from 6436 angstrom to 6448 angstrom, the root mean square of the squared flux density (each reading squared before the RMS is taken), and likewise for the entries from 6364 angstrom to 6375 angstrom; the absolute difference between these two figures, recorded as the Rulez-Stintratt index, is 30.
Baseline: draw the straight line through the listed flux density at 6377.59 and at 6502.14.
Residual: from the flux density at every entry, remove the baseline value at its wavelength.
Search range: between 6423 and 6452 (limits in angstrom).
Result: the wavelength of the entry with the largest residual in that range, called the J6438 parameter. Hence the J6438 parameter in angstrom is 6448.47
